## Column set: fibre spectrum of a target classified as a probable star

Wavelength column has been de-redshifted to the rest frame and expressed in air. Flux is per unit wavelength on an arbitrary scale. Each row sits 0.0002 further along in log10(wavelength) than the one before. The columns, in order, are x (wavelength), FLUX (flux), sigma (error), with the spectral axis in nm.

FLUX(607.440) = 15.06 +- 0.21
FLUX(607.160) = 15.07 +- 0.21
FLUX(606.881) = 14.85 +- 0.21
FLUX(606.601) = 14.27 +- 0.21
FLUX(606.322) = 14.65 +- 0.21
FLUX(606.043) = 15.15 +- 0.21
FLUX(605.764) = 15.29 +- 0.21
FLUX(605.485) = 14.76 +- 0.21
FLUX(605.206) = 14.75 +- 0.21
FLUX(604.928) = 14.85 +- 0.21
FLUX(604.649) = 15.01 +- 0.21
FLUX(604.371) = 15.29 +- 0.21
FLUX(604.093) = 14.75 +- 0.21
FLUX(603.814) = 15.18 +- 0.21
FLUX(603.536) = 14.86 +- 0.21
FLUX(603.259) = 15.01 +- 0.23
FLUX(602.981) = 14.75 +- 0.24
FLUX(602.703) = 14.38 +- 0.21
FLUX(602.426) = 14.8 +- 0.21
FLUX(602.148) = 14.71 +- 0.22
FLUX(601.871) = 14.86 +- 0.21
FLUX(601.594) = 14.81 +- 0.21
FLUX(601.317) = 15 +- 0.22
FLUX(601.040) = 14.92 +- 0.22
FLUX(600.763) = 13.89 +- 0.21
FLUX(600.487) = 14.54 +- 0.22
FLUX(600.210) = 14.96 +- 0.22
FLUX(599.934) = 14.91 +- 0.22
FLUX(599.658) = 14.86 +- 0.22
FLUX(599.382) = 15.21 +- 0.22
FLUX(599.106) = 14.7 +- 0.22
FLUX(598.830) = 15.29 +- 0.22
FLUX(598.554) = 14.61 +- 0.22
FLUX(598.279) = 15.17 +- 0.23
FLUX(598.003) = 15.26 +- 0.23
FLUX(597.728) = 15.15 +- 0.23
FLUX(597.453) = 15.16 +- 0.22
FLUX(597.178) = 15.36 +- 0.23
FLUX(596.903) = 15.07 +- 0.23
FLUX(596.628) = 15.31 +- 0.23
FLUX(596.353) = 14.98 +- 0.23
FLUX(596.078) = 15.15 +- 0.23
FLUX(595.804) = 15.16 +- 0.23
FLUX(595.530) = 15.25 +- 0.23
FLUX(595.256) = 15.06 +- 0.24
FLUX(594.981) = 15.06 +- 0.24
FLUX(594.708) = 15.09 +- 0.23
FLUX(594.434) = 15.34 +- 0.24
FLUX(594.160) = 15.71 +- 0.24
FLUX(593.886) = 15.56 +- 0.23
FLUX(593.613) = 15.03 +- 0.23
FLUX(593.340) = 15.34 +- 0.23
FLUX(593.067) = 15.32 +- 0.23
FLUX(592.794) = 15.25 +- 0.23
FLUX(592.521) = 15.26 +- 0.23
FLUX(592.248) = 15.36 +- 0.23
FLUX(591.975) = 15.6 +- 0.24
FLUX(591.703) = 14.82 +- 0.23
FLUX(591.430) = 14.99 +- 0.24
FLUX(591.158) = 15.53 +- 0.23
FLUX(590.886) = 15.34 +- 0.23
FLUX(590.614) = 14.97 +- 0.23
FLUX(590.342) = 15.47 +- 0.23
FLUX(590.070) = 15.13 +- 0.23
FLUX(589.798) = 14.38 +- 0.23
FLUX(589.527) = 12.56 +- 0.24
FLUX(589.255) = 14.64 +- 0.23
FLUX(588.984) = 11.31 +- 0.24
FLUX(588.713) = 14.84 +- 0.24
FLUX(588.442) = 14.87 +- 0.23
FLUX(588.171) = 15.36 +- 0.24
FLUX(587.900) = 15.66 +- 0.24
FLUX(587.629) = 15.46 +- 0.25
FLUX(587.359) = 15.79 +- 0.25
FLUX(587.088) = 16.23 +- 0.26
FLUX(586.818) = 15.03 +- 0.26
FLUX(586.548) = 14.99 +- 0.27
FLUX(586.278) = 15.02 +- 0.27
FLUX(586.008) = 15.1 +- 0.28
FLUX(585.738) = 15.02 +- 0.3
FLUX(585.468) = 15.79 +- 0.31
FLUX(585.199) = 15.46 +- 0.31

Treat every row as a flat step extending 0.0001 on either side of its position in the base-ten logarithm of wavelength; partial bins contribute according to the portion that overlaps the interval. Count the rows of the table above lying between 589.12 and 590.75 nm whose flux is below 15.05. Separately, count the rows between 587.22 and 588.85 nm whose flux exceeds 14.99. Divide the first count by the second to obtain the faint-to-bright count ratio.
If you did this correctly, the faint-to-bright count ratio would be 1.0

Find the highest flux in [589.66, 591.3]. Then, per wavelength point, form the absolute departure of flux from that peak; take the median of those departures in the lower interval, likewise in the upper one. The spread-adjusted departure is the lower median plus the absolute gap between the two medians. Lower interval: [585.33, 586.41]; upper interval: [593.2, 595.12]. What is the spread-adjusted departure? 0.75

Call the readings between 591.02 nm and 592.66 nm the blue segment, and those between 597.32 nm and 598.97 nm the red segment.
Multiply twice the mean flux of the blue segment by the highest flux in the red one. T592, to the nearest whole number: 467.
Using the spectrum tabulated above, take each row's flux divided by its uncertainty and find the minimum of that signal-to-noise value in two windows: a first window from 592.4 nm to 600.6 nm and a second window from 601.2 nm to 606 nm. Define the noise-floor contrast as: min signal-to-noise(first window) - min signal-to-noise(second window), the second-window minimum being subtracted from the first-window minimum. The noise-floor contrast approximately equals 1.3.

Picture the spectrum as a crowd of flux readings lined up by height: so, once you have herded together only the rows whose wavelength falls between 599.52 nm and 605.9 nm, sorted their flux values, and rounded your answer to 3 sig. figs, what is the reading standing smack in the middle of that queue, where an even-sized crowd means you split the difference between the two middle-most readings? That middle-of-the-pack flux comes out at 14.9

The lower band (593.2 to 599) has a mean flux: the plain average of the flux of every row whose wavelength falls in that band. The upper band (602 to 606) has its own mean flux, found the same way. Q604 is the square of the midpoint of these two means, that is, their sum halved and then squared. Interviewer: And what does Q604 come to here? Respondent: 226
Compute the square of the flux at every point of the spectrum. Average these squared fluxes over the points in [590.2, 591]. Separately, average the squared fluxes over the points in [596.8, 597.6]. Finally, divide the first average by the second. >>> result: 1.01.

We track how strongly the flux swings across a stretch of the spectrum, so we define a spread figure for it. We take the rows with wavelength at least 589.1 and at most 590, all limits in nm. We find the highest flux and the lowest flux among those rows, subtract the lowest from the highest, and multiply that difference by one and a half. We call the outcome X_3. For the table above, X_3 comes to 3.1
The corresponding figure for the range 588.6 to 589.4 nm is 5.3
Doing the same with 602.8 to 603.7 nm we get 0.4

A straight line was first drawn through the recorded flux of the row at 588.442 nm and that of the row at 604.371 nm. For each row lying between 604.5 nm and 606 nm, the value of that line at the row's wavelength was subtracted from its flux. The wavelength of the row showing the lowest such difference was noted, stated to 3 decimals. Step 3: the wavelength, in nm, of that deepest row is 605.206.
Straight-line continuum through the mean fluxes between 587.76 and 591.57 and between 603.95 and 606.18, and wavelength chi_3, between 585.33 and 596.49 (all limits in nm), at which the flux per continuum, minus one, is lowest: 588.984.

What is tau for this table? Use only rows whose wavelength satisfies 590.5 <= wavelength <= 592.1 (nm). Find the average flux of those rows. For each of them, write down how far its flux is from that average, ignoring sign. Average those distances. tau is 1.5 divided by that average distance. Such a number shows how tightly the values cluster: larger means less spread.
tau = 5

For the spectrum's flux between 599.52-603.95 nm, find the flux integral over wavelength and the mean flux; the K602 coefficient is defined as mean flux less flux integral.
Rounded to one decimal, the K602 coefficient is -50.7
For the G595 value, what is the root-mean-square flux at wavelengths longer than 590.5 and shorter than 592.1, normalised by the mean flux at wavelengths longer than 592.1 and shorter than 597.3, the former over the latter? 1.00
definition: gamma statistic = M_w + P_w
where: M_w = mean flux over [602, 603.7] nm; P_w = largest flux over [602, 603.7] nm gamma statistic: 29.8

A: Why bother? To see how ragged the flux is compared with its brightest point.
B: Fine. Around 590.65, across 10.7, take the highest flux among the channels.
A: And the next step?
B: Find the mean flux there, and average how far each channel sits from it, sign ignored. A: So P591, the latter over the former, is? 0.027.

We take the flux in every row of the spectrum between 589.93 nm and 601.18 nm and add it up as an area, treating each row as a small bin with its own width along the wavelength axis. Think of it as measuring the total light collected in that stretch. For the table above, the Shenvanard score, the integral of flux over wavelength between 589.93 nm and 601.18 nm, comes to 170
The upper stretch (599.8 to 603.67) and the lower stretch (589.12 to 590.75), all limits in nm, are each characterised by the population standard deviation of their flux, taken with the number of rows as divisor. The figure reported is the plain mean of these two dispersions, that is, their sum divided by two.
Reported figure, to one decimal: 0.6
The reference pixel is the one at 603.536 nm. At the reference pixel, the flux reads 14.86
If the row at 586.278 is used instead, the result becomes 15.02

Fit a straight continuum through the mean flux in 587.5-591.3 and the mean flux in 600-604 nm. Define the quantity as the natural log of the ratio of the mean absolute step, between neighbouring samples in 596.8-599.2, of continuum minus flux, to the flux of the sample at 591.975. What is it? -3.9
